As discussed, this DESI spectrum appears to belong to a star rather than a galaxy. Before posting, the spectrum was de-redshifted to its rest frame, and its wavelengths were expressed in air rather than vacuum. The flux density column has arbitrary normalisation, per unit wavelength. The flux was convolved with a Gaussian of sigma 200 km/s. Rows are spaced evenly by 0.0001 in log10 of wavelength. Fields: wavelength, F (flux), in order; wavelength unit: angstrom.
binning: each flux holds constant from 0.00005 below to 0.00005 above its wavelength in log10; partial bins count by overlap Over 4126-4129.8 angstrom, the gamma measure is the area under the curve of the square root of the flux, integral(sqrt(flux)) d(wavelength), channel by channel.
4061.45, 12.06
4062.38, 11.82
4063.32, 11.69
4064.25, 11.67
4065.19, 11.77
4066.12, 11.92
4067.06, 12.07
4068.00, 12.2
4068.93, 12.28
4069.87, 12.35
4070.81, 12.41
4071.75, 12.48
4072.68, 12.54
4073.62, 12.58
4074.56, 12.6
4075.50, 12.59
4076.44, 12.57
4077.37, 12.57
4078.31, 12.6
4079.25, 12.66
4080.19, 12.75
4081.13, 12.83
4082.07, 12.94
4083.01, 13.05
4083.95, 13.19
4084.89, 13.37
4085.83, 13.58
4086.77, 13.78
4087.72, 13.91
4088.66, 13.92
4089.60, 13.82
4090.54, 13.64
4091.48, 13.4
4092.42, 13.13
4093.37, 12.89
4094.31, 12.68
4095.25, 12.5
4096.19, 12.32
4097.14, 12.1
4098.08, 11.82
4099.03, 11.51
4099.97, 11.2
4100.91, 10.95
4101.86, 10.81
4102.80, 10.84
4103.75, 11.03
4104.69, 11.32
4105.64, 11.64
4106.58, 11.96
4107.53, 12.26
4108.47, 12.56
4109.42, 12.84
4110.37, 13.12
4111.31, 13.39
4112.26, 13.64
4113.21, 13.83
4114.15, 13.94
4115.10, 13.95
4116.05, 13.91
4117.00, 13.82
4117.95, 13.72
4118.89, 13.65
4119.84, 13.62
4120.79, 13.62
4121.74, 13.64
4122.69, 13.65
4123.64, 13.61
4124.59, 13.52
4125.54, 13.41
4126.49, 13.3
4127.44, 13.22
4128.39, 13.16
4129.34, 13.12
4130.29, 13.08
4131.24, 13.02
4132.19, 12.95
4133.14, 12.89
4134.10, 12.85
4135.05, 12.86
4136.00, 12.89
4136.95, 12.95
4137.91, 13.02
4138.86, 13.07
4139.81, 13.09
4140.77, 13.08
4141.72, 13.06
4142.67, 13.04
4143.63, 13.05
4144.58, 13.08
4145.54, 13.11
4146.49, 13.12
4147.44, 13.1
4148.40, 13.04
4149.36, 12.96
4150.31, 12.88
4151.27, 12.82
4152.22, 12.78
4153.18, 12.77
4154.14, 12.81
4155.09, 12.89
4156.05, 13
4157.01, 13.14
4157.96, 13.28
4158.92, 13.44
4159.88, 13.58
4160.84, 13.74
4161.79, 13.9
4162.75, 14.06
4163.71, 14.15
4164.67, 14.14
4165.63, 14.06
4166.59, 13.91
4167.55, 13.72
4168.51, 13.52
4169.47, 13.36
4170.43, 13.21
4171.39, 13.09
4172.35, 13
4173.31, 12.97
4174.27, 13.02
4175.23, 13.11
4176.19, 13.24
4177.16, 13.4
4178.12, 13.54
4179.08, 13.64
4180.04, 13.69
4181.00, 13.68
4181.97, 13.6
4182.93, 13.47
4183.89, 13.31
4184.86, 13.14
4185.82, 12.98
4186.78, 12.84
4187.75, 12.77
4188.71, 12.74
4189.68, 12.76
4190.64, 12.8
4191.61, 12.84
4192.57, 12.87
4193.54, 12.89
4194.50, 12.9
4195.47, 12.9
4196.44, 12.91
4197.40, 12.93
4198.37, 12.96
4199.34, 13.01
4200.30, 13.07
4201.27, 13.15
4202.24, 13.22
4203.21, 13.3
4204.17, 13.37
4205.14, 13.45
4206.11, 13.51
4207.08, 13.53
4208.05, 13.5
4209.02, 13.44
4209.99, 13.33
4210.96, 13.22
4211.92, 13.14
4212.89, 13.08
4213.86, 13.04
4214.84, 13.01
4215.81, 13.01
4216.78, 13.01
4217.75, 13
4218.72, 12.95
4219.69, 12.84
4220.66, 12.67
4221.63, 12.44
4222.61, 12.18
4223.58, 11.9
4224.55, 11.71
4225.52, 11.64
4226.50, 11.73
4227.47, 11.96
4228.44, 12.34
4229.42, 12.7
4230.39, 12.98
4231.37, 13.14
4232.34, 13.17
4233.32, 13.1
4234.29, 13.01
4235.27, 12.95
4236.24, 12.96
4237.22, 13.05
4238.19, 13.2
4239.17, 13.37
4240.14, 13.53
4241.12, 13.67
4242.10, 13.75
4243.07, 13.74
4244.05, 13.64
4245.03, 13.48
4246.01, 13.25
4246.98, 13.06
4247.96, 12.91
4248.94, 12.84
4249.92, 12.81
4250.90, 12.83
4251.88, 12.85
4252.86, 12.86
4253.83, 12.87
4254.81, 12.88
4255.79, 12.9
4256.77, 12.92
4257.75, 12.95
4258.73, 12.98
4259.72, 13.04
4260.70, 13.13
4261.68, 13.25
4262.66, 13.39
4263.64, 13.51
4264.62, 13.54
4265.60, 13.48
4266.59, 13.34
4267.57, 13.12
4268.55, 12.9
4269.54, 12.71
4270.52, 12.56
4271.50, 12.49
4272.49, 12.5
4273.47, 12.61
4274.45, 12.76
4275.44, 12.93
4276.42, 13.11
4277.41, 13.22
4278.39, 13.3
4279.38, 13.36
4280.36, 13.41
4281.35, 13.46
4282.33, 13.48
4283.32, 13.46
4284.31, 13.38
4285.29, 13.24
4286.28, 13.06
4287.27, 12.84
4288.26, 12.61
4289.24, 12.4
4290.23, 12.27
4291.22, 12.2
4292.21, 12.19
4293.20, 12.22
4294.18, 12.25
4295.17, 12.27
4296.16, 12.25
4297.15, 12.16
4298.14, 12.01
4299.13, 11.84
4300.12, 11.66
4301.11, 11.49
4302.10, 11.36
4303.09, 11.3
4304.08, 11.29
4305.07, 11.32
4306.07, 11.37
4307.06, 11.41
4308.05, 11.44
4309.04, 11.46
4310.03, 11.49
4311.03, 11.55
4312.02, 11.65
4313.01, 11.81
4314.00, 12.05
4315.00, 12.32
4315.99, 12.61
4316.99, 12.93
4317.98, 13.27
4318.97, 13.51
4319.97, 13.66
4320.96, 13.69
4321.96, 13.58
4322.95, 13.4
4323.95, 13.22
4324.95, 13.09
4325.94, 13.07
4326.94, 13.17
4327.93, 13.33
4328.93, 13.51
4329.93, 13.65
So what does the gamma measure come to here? 13.8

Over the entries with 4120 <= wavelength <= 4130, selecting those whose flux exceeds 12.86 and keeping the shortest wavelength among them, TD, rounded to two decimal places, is 4120.79 angstrom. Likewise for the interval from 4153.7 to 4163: 4155.09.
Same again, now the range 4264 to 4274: 4264.62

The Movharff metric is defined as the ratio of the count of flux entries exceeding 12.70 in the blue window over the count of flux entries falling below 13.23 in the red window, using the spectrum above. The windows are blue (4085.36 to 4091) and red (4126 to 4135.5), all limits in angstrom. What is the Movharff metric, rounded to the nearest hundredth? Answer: 0.67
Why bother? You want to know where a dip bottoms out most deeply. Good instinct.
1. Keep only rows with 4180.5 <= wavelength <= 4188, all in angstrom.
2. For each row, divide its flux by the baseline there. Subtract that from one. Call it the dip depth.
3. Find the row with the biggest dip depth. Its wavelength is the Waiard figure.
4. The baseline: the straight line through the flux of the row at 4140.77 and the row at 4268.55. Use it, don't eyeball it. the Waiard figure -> 4187.75 angstrom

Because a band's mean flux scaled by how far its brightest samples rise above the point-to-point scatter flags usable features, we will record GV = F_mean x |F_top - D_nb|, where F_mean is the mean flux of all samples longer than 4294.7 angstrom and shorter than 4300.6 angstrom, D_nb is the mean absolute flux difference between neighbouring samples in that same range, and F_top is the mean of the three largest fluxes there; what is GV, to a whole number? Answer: 146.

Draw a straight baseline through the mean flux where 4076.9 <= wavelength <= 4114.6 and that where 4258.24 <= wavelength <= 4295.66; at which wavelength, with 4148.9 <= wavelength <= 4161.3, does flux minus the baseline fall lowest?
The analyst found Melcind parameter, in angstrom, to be 4153.18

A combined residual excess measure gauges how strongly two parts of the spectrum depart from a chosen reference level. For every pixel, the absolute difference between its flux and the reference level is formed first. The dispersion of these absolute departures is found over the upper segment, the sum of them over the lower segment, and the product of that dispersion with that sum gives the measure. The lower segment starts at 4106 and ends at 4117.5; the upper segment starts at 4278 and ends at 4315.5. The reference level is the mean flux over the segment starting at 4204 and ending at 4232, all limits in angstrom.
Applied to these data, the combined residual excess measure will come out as 3.7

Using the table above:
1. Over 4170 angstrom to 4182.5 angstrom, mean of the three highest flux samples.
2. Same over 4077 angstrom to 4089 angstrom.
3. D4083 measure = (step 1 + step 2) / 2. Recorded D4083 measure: 13.8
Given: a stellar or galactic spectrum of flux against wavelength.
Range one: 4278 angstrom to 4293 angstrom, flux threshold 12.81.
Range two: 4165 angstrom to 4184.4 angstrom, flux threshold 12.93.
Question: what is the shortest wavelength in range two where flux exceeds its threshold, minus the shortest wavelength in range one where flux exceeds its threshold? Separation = -112.8 angstrom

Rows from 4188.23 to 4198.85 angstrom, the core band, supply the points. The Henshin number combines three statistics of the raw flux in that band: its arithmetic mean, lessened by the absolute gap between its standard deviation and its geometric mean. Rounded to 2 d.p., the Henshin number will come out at 0.07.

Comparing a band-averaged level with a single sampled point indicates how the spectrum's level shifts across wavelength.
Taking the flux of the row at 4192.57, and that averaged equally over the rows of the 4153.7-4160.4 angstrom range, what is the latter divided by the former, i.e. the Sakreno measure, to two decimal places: 1.02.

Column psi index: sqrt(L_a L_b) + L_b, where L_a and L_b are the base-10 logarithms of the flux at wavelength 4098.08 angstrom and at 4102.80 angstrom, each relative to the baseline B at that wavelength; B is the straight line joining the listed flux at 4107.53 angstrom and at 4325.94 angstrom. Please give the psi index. -0.025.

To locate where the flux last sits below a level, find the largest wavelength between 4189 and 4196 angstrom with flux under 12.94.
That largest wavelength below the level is 4195.47 angstrom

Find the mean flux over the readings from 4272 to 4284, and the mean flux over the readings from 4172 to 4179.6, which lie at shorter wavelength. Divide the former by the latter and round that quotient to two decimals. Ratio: 0.99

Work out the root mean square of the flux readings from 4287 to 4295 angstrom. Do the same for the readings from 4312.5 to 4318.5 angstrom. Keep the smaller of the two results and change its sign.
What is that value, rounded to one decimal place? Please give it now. -12.4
